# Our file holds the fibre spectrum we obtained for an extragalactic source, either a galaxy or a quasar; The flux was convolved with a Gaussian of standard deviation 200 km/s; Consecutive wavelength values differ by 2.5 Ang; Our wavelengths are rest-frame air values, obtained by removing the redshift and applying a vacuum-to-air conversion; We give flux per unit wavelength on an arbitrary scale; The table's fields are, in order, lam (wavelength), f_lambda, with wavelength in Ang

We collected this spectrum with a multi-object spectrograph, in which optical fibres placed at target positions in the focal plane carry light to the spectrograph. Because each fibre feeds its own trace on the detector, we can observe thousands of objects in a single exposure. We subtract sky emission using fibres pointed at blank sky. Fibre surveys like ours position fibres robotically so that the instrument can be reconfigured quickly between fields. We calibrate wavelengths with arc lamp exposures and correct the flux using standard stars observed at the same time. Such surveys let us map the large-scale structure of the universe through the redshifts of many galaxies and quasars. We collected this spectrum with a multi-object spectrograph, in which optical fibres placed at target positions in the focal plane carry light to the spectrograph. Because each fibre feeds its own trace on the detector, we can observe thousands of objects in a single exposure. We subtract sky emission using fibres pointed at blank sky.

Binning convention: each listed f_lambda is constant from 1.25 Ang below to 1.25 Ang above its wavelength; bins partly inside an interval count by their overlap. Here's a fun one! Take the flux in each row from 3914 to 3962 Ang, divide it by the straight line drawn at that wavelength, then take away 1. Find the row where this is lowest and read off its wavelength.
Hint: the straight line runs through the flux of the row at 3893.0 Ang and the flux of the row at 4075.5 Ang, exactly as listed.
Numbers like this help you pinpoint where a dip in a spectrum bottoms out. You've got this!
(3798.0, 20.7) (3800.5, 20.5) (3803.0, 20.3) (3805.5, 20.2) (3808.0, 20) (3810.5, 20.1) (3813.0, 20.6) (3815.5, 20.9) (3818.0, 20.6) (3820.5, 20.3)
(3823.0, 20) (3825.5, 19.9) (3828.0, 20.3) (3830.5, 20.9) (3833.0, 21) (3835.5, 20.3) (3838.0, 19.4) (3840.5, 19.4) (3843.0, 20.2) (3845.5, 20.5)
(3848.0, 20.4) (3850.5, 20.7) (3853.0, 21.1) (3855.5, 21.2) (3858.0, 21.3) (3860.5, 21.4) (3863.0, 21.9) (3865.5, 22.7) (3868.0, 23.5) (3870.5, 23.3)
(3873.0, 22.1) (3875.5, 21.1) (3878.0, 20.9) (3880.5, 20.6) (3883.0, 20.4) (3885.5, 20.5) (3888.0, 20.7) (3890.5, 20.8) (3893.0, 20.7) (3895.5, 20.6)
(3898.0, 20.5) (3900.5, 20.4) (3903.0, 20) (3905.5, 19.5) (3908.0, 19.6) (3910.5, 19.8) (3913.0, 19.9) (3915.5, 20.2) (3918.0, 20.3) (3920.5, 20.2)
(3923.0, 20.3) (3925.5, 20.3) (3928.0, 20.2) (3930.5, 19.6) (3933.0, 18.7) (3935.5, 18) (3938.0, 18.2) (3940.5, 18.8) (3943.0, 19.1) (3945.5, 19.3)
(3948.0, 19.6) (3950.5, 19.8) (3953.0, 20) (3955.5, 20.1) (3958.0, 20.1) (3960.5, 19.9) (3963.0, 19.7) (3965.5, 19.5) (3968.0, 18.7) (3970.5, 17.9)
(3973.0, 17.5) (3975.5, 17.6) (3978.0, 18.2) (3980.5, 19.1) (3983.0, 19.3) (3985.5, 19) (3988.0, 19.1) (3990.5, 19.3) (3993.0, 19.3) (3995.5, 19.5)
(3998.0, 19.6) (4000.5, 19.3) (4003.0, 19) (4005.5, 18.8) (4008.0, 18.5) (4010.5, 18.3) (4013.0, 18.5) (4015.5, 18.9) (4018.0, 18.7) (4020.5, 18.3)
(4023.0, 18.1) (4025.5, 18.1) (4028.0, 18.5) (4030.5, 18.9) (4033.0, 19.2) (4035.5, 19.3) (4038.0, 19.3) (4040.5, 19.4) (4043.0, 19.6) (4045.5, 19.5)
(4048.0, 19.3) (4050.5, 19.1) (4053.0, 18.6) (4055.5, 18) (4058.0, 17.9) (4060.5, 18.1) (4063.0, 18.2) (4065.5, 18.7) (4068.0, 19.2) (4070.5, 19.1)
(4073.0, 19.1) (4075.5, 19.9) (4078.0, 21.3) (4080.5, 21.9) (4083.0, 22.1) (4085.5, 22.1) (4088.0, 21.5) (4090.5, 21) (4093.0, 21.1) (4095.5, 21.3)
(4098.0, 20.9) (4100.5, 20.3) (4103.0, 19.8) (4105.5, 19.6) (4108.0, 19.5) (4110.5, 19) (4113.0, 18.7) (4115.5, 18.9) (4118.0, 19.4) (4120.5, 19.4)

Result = 3935.5 Ang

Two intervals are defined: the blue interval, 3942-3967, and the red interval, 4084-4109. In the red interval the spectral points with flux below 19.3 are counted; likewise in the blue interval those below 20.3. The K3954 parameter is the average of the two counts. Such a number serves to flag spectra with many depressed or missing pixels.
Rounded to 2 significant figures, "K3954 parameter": 5.0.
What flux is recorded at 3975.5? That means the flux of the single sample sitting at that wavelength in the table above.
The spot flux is 17.6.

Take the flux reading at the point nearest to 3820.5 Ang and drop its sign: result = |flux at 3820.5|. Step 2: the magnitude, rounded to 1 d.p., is 20.3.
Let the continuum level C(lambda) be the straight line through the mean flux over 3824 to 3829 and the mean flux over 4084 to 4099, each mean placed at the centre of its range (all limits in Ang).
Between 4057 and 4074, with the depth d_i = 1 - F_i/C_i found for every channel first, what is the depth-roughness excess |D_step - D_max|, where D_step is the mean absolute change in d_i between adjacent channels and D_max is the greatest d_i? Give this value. 0.14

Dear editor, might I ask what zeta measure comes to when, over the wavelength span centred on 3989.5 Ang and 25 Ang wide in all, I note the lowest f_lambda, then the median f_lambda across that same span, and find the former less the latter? -1.1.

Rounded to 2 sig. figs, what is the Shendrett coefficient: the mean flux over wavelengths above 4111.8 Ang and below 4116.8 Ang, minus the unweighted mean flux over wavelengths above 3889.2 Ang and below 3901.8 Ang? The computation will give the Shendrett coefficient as -1.8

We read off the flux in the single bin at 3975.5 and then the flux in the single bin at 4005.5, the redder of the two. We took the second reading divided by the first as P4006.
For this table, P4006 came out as 1.07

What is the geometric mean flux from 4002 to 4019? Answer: 18.7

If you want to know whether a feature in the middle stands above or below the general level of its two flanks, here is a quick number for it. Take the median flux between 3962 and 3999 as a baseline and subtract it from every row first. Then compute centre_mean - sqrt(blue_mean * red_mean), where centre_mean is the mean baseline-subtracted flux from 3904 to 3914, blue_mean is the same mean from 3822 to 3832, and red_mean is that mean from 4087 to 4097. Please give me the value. -1.0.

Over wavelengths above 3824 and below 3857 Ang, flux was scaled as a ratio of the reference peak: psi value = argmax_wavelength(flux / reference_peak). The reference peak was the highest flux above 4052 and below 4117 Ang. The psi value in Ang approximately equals 3855.5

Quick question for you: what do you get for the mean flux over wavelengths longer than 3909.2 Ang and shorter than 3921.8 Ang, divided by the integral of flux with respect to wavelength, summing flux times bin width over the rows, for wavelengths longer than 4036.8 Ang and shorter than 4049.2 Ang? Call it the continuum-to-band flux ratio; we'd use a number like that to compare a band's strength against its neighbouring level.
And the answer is 0.083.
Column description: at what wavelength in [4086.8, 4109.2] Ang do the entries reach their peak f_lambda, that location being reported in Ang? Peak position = 4088.0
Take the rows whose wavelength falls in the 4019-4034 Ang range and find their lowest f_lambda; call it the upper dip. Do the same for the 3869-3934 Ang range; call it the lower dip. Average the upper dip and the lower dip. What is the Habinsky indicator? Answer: 18.4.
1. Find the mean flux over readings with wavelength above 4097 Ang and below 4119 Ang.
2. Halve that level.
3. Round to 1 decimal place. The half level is 9.8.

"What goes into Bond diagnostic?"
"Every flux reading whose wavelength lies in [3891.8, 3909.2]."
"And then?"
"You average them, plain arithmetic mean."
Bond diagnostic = 20.2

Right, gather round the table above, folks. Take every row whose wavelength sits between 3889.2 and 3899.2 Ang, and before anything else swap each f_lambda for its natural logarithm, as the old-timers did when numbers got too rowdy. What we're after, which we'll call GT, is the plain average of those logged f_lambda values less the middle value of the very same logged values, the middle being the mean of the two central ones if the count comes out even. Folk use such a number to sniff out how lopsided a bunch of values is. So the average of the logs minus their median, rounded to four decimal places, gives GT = 0.0000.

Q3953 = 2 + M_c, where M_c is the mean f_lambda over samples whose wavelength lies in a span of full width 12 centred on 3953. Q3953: 21.9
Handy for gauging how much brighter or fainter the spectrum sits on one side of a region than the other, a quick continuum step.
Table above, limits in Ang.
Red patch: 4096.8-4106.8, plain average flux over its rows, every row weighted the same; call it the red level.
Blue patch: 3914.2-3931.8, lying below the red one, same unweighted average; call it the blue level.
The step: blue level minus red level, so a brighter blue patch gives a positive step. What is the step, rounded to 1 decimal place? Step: 0.0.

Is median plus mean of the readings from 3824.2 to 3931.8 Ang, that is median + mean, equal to 41.2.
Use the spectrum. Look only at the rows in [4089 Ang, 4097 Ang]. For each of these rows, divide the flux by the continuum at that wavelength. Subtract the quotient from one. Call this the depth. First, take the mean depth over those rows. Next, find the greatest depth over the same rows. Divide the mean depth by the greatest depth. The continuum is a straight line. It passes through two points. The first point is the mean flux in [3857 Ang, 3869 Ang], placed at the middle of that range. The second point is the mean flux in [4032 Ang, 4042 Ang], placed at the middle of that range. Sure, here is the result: 1.1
